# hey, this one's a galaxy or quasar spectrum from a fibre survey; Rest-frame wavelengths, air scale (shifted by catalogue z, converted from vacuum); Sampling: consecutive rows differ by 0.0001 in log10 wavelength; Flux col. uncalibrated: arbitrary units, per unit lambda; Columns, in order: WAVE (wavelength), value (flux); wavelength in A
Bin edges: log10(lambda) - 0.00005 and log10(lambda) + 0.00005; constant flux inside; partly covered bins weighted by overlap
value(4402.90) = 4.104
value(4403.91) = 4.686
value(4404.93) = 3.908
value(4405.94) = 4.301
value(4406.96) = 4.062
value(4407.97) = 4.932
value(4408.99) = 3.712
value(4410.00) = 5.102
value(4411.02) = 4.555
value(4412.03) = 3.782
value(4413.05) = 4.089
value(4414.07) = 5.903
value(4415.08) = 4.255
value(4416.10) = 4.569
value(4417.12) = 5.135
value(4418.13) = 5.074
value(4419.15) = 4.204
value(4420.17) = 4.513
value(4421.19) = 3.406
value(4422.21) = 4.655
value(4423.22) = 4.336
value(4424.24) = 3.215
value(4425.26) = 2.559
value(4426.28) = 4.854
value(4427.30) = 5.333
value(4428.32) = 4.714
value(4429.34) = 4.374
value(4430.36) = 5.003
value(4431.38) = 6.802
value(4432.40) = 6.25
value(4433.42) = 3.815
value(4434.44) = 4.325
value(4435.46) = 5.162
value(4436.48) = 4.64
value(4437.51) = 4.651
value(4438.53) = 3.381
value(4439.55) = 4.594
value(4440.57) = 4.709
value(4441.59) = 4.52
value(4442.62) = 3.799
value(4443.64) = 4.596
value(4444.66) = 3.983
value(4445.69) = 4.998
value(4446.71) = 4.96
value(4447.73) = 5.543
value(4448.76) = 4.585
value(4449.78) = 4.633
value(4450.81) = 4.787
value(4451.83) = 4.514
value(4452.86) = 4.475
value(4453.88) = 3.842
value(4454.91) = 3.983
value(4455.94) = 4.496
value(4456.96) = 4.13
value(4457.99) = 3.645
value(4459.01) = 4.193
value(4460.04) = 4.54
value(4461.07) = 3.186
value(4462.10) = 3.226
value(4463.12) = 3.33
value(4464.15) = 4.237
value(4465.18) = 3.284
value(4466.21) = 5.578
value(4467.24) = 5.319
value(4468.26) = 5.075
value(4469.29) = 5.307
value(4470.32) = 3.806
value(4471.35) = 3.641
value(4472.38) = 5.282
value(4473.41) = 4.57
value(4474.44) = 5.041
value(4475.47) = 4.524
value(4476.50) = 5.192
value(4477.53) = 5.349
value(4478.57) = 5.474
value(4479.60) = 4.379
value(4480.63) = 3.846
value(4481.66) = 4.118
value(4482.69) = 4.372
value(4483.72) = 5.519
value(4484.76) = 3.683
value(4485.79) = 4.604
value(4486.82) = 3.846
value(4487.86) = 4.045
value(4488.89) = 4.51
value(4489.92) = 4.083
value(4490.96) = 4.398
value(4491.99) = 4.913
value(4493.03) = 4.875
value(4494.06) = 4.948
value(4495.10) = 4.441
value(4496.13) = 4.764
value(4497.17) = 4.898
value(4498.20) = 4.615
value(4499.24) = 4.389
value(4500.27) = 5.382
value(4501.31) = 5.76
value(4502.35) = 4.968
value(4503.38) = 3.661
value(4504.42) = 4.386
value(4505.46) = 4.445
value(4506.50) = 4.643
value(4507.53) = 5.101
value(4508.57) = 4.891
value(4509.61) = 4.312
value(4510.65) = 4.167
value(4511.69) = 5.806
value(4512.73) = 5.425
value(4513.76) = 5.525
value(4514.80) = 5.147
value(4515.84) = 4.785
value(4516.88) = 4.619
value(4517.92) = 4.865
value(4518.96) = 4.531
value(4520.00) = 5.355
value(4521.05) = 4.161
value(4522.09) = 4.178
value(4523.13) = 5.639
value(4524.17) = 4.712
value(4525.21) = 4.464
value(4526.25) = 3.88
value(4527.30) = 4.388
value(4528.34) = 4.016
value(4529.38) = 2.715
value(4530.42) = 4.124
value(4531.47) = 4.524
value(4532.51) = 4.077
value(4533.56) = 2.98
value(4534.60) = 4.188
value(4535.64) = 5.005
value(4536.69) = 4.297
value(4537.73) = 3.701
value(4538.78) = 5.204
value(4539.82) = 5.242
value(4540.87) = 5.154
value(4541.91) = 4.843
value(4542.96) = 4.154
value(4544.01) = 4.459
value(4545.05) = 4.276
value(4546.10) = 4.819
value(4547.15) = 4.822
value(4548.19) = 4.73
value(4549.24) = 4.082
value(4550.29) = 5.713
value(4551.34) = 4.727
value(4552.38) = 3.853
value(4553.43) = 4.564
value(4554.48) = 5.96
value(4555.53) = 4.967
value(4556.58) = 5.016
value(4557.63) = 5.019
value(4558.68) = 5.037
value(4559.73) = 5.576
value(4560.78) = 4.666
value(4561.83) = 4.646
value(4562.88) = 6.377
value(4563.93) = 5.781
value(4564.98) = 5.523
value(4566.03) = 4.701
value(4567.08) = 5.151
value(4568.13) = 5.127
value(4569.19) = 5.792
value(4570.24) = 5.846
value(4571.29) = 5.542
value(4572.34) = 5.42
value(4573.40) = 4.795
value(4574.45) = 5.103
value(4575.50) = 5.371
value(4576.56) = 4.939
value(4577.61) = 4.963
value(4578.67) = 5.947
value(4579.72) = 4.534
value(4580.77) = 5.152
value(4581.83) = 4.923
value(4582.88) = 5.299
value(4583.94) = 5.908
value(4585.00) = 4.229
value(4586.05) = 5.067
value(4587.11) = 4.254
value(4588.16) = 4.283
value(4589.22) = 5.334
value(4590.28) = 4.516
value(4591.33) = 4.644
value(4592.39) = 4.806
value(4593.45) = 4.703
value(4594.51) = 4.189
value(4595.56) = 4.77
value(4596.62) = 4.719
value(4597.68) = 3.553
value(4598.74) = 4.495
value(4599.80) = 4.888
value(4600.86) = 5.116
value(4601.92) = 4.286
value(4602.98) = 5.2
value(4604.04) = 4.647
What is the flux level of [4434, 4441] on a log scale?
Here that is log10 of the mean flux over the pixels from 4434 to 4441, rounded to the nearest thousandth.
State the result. 0.653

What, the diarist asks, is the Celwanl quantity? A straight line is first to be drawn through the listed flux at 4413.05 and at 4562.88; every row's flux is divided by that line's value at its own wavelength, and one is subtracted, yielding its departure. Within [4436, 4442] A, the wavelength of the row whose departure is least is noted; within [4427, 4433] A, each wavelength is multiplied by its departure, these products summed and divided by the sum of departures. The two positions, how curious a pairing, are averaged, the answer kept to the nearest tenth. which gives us 4434.6 A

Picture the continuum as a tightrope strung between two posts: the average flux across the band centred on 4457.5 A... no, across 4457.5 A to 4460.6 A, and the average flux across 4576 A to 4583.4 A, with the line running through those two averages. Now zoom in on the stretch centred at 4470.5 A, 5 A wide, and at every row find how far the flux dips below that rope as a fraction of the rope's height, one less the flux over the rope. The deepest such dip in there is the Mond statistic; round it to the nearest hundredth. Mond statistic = 0.14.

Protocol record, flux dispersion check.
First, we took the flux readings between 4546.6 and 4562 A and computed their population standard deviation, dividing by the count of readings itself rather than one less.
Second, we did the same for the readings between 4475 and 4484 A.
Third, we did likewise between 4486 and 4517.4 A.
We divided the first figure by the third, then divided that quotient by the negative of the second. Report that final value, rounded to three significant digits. -1.73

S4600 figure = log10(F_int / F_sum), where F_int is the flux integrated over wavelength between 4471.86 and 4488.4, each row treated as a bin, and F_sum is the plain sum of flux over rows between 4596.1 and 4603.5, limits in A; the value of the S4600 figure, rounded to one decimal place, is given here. 0.4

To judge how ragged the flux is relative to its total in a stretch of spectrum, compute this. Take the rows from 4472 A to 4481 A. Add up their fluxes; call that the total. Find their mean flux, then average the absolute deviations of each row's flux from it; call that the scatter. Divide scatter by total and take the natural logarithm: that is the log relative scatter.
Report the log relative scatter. -4.55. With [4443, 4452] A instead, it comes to -4.95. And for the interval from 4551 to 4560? -4.74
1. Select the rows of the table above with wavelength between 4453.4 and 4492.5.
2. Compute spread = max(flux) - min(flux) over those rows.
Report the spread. 2.4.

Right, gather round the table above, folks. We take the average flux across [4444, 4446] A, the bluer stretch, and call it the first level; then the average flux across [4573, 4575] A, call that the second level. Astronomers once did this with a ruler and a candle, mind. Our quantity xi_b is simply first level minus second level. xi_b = -0.5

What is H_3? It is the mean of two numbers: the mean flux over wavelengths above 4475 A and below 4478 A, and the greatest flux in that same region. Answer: 5.19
